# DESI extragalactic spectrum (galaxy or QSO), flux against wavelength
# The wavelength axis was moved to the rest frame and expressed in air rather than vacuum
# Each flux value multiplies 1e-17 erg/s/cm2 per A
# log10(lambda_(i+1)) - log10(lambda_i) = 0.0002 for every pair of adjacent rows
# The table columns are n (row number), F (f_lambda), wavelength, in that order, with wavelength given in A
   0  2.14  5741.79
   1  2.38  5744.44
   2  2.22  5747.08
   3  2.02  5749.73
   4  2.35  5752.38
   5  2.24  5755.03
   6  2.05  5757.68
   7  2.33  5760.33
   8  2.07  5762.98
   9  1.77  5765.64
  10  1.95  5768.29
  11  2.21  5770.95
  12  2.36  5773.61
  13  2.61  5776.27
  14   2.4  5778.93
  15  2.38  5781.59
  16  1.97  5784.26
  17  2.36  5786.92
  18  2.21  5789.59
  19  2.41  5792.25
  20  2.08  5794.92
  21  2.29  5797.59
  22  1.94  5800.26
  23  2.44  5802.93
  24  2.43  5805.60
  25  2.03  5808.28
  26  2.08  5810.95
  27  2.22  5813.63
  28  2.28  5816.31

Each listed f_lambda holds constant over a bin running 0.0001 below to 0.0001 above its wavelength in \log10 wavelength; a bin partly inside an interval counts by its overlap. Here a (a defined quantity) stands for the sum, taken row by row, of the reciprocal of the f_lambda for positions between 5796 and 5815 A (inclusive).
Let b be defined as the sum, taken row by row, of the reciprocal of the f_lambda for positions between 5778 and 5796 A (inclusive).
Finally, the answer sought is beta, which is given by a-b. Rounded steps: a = 3.20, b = 3.12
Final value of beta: 0.081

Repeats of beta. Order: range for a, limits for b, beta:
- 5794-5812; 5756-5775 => -0.126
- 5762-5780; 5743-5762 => 0.082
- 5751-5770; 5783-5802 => 0.118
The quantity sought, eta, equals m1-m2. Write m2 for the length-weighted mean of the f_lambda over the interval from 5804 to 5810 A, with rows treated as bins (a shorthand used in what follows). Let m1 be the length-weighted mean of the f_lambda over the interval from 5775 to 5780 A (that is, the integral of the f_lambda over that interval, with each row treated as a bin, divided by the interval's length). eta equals 0.28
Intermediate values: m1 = 2.51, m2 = 2.23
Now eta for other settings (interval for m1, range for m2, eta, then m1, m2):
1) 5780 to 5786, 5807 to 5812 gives 0.14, 2.20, 2.06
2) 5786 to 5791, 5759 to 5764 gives 0.07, 2.28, 2.21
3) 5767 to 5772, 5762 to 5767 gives 0.16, 2.07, 1.91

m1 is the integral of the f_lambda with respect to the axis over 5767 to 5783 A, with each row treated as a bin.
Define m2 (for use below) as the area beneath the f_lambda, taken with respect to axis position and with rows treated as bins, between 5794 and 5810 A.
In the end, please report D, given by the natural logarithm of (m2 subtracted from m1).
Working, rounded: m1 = 37.1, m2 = 35.2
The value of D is 0.6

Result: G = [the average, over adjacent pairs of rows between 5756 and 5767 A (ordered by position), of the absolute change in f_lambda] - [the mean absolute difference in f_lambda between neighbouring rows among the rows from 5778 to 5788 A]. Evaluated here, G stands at 0.01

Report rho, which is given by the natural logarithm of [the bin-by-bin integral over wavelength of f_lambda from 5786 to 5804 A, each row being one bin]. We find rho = 3.7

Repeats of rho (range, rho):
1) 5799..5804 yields 2.4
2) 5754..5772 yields 3.6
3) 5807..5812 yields 2.3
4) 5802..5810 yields 2.9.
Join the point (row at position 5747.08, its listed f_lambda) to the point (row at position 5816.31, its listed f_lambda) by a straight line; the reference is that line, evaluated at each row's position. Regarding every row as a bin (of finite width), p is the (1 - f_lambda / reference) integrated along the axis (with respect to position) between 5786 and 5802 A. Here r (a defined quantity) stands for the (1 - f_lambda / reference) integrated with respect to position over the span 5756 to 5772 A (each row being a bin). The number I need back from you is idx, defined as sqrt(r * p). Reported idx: 0.61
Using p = 0.31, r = 1.2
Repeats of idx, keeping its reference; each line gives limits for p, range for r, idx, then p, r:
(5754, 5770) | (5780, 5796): 0.36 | 1.18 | 0.1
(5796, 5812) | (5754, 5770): 0.75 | 0.48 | 1.2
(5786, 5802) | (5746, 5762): 0.25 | 0.31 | 0.2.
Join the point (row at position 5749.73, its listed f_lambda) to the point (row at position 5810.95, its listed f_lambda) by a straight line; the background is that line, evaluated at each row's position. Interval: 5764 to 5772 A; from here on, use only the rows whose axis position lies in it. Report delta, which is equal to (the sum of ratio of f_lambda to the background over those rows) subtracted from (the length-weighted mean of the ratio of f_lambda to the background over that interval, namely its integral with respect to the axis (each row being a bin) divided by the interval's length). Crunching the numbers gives -1.94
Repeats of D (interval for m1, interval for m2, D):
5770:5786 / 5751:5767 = 1.1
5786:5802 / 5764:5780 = -2.2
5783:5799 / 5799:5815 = -0.8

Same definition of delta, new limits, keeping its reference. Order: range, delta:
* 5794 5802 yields -2.03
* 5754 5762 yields -2.18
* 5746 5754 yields -2.18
